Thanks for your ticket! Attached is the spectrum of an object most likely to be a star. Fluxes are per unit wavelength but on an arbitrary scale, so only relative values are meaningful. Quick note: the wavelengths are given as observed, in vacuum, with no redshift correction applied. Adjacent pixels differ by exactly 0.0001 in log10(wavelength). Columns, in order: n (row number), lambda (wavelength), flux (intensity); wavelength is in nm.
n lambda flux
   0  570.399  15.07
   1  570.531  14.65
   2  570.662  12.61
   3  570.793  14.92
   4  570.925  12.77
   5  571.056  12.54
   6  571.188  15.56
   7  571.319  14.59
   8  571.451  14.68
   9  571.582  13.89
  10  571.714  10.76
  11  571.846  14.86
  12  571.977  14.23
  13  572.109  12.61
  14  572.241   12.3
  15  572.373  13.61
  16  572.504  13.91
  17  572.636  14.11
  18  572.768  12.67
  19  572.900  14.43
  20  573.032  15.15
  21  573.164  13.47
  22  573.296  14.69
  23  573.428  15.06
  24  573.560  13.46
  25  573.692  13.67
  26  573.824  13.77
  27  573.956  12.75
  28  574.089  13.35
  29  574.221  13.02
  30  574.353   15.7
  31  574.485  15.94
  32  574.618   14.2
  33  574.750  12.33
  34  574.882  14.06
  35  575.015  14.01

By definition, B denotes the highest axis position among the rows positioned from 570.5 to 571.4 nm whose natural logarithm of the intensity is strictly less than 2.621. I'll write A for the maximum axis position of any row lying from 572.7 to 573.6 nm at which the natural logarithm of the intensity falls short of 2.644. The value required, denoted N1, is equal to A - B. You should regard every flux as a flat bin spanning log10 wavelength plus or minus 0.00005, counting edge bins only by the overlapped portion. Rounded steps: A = 573.560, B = 571.056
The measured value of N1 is 2.50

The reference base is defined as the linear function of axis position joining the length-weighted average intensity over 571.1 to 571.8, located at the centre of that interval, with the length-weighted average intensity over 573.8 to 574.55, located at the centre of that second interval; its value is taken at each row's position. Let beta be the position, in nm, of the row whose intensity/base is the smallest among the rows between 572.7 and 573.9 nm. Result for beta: 572.768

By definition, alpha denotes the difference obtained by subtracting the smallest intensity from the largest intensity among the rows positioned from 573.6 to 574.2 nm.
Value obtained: 1.0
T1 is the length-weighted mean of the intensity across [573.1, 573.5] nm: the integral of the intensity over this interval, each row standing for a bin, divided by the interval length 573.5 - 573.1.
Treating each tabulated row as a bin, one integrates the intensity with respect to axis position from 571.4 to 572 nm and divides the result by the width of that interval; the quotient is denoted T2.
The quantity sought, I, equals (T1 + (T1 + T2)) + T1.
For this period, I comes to 56.8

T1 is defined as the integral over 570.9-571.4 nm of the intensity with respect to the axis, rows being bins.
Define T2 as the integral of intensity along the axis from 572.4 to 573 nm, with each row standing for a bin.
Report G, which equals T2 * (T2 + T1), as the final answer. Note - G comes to 127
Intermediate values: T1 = 7.0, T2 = 8.31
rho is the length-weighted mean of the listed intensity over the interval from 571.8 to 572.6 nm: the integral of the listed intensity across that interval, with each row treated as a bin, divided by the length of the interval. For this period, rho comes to 13.58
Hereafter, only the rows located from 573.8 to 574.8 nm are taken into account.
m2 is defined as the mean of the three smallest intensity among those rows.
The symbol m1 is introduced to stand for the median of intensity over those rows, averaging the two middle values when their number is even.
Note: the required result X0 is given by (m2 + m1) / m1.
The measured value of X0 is 1.94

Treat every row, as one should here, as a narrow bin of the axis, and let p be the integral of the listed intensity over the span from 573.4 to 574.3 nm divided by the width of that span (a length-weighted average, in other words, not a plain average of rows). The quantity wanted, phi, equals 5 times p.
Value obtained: 67.8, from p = 13.6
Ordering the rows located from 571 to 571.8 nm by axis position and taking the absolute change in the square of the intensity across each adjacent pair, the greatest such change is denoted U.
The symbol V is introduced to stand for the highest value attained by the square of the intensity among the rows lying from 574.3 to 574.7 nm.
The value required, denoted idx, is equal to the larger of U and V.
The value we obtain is 254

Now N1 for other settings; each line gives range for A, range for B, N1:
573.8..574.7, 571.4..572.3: 1.98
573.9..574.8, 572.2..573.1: 1.98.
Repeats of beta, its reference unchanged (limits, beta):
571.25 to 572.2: 571.714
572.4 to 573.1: 572.768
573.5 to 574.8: 574.750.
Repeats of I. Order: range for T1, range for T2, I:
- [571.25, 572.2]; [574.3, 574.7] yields 56.0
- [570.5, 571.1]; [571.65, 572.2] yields 53.5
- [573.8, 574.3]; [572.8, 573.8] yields 53.9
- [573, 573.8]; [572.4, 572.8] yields 56.2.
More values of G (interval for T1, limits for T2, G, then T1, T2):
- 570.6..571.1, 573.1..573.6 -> 98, 6.6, 7.11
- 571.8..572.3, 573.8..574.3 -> 88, 6.7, 6.62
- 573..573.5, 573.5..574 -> 94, 7.3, 6.73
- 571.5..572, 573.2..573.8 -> 129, 6.7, 8.49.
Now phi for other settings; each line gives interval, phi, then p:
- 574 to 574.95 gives 70.2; 14.0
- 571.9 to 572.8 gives 67.0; 13.4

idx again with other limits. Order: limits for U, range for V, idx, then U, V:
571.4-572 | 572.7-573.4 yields 230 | 105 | 230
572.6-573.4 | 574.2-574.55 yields 254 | 48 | 254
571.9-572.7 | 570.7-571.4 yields 242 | 43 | 242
